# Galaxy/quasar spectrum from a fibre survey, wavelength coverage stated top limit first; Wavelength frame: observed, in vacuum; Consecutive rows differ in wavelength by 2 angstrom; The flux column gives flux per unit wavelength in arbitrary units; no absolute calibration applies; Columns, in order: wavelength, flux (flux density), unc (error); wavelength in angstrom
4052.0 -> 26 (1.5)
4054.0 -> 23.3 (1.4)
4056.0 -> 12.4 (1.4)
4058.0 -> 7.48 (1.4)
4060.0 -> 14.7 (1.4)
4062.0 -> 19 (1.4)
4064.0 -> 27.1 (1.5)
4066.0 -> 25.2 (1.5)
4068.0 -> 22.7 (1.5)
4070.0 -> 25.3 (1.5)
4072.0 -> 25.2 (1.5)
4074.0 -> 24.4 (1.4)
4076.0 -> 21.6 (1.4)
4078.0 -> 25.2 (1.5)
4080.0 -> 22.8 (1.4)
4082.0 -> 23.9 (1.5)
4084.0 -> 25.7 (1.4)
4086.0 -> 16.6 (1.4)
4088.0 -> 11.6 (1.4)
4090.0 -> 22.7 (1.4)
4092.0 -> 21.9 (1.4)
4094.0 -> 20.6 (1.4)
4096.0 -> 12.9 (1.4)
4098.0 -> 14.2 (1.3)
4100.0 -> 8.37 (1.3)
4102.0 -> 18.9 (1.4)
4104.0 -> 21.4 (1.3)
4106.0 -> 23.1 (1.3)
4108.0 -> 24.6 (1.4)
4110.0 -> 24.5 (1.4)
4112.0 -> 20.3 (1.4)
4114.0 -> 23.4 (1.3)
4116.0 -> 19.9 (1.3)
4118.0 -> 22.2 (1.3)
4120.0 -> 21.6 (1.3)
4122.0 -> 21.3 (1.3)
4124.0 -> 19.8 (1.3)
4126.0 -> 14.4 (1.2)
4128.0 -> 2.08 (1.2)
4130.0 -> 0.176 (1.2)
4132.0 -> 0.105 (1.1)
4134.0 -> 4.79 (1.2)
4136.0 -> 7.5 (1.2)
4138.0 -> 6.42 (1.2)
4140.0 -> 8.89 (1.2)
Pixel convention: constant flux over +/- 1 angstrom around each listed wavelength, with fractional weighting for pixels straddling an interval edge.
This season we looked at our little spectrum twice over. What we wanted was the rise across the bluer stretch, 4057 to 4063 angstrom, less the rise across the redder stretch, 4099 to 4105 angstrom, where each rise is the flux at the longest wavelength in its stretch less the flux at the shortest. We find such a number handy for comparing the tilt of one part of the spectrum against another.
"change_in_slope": -2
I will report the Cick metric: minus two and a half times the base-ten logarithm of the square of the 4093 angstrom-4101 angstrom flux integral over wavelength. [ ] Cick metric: -10.2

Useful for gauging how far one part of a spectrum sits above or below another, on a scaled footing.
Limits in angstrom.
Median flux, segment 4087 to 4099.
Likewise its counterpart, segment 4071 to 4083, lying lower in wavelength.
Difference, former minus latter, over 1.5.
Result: -4.5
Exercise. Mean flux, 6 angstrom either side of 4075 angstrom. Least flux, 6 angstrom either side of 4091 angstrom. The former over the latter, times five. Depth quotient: 10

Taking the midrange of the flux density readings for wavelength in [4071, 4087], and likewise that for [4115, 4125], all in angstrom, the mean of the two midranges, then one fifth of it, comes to 4.2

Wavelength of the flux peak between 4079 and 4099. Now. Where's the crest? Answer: 4084.0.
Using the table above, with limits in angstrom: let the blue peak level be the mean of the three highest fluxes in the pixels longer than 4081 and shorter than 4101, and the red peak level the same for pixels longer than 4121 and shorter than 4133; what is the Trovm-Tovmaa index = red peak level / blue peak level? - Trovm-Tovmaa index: 0.77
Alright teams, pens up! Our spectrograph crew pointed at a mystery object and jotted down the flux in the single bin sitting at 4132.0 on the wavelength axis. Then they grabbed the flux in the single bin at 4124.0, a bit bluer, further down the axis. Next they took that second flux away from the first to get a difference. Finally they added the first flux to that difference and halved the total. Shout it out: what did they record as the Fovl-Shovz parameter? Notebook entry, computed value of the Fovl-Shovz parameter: -10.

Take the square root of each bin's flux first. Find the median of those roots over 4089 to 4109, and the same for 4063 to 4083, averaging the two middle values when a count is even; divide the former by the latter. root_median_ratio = 0.920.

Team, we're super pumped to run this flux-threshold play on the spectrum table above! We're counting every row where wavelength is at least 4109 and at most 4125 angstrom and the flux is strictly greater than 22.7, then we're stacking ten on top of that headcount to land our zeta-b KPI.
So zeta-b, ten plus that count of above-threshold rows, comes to 12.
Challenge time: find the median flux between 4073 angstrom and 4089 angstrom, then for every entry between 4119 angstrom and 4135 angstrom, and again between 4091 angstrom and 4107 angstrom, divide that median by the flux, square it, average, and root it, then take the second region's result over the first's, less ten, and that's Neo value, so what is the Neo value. -10.0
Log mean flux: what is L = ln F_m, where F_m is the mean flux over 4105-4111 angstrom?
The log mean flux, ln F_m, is 3.18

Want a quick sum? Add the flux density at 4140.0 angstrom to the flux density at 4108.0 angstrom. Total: 33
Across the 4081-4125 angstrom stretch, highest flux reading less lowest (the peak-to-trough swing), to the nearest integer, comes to 17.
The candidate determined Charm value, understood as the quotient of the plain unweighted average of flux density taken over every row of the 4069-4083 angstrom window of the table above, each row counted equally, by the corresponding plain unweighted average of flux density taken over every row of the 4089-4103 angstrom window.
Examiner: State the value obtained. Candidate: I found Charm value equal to 1.4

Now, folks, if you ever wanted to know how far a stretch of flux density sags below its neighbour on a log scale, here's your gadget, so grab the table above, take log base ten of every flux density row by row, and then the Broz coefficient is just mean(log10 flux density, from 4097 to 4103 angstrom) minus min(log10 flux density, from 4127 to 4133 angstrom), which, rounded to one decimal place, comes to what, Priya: 2.1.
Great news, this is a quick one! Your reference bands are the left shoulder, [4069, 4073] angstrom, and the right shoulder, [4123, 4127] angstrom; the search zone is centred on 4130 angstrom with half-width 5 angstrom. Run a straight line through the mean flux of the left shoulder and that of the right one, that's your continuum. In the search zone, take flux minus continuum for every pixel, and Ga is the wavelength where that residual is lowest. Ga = 4130.0 angstrom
